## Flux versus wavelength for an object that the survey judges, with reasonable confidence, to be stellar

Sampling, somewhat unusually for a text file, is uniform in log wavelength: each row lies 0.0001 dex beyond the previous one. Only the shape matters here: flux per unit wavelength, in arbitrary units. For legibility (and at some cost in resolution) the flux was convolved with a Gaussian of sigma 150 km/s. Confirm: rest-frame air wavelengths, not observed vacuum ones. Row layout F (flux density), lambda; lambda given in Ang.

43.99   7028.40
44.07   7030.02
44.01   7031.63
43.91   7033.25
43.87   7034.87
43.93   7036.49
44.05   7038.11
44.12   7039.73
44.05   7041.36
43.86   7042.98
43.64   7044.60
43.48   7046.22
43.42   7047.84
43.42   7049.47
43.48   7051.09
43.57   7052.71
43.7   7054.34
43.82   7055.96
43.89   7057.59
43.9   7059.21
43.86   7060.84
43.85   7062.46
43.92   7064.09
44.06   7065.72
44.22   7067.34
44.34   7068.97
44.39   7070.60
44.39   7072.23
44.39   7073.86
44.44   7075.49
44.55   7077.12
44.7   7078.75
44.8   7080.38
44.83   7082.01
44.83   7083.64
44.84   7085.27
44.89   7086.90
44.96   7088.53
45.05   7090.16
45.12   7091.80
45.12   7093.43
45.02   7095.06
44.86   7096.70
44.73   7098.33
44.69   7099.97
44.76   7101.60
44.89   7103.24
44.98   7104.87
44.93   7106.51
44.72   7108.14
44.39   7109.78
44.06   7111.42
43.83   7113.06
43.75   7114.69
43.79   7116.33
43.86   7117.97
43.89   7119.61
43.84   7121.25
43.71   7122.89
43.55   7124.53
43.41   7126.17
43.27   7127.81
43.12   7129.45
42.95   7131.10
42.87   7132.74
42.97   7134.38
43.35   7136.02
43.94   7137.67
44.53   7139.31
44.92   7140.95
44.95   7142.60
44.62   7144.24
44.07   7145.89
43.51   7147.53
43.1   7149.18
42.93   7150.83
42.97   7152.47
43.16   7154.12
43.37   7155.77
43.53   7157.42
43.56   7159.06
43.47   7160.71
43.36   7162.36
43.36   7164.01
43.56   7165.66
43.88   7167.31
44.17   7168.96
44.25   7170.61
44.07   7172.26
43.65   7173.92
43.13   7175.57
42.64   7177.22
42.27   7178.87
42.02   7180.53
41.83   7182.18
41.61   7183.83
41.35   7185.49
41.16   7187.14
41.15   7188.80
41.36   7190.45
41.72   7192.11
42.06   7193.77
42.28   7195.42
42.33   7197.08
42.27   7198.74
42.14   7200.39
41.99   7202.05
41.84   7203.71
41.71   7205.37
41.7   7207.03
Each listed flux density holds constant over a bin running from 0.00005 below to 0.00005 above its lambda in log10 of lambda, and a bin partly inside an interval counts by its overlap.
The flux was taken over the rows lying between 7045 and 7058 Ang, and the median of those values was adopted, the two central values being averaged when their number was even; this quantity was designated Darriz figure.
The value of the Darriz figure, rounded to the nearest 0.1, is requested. 43.5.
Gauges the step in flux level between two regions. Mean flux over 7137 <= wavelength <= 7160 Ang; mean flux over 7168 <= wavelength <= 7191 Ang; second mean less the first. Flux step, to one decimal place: -1.3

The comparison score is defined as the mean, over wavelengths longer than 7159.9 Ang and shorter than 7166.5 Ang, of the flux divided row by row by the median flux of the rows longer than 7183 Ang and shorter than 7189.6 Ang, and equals 1.05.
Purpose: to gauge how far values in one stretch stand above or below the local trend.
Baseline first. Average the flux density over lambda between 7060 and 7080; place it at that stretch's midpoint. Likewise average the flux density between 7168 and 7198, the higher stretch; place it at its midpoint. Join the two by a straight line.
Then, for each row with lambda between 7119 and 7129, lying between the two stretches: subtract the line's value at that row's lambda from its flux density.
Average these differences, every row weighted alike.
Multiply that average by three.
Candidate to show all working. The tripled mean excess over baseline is 0.7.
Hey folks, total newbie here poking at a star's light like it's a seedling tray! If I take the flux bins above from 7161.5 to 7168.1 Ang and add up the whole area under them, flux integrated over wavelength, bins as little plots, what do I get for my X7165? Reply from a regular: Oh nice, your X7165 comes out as 287.3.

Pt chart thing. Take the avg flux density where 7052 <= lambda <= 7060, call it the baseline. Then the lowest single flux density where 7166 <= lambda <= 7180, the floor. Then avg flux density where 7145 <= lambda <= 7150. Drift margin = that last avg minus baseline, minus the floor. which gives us -42.5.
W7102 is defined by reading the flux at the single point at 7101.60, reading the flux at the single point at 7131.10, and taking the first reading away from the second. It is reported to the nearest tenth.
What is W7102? -1.8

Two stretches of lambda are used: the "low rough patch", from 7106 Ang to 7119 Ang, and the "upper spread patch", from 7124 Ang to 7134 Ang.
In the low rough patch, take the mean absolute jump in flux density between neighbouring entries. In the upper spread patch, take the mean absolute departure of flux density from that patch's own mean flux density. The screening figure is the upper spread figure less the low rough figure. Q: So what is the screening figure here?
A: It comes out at 0.03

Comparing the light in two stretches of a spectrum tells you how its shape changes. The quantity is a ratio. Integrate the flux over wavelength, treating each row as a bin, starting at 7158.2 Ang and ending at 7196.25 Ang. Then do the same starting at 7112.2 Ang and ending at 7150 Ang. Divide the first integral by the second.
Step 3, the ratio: 0.983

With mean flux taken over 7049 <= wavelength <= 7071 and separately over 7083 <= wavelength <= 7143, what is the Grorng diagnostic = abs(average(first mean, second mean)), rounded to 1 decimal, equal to 44.1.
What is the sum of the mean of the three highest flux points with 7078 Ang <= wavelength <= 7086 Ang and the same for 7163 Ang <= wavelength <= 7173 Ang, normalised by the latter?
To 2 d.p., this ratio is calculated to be 2.02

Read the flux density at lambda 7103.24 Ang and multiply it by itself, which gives 2015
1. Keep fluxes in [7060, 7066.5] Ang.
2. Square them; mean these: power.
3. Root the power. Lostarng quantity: 43.9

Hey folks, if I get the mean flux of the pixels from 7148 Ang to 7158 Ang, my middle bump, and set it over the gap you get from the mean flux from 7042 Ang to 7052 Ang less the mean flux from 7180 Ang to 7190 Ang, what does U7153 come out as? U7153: 21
